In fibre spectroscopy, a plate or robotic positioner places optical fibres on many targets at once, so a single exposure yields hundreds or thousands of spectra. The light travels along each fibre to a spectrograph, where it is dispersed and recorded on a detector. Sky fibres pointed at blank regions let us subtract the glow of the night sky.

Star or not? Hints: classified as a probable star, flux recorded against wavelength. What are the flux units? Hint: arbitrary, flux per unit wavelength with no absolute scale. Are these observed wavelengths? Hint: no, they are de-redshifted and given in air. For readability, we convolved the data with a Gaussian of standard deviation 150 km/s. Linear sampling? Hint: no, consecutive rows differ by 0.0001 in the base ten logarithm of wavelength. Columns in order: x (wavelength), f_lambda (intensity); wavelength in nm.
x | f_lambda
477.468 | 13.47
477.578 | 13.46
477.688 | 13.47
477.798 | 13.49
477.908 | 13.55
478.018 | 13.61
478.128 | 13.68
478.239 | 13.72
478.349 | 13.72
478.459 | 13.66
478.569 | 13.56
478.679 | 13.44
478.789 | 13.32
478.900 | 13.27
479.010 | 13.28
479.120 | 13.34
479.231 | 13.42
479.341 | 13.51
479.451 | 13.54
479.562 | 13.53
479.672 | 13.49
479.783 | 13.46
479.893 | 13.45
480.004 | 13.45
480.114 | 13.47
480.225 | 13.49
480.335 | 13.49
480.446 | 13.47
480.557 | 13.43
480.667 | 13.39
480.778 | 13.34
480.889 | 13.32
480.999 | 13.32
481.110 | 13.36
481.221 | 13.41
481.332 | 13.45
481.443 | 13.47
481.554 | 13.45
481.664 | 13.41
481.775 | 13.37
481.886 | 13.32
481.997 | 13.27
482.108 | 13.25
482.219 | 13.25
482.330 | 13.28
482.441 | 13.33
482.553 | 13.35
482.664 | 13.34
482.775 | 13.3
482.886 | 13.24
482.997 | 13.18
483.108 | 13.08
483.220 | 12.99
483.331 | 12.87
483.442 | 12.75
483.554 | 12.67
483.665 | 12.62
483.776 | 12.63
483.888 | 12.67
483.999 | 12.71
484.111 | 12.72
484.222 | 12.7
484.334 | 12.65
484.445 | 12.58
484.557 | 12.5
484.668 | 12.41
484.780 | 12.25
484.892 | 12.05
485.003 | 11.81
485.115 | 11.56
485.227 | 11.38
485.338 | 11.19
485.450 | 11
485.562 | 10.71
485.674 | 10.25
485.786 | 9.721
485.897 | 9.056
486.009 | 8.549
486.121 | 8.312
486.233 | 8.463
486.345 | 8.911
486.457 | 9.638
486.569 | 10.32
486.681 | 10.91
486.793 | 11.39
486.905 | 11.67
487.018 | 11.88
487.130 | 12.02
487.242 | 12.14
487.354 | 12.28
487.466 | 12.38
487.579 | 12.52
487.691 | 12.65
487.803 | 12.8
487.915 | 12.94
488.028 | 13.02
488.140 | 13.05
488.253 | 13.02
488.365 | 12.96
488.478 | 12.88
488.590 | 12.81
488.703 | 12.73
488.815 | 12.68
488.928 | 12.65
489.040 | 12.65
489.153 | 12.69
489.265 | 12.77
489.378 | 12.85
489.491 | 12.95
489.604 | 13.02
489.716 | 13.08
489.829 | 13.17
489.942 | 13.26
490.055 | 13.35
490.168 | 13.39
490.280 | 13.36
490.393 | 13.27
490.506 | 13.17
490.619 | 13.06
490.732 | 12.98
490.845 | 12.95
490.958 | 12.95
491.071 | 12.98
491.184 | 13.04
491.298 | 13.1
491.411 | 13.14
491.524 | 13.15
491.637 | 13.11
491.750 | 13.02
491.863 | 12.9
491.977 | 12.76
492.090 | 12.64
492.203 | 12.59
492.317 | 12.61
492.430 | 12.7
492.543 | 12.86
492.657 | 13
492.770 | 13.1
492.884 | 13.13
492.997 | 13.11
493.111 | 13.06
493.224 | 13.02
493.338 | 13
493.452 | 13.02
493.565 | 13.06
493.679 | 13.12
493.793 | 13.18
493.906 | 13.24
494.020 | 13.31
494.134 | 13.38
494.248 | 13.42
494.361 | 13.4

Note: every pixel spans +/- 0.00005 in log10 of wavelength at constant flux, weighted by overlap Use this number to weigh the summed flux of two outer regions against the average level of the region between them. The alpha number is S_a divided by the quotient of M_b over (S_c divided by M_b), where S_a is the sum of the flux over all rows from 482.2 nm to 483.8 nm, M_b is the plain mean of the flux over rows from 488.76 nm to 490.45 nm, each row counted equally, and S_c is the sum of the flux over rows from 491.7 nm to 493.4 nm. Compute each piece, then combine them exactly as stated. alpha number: 224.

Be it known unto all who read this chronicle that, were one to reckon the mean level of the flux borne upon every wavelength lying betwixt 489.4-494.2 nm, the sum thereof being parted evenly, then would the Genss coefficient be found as 13.05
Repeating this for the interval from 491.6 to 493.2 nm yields 12.90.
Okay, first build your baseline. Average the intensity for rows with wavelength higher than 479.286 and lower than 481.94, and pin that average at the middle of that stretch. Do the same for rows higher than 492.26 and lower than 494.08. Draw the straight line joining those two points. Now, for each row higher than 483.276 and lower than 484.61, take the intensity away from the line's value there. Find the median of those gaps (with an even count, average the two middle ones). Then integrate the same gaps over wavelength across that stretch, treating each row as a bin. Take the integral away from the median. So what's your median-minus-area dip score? -0.21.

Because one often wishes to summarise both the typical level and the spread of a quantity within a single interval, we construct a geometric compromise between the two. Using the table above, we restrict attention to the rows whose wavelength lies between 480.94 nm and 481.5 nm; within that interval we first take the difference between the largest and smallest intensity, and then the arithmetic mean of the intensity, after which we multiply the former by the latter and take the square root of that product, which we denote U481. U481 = 1.4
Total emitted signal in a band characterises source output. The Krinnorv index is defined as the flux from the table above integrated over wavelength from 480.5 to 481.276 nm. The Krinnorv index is 10.4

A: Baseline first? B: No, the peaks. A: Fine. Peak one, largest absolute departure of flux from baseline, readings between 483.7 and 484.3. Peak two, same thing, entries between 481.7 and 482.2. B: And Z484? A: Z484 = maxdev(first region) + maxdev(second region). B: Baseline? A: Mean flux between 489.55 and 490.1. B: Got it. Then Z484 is 0.7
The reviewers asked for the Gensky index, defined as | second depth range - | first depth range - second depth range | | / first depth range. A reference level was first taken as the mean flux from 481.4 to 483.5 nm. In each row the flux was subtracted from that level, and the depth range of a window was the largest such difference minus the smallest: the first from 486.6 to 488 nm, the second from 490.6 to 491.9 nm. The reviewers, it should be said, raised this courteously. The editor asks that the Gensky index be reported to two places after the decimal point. 0.75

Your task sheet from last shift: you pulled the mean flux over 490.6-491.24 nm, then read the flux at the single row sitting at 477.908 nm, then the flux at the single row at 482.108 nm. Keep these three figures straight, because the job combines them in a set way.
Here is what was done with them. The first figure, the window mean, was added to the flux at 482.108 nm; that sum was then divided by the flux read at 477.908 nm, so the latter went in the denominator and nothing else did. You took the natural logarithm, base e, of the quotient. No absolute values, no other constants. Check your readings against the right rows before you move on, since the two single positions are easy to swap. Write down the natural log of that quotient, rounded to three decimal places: 0.661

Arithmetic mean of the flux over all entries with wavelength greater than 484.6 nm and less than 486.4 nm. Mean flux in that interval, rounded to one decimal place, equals 10.5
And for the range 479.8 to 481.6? 13.4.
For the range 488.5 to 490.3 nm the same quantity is 13.0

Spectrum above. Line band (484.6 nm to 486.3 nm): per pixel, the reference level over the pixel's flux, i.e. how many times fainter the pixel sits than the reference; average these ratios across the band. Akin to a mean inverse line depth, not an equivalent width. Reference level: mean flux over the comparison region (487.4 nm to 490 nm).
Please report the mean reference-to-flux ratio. 1.24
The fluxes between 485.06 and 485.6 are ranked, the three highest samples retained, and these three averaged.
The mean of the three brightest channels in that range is 11.4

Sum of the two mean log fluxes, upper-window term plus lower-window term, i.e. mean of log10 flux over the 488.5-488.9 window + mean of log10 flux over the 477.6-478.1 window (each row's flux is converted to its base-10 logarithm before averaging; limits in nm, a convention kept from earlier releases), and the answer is 2.24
